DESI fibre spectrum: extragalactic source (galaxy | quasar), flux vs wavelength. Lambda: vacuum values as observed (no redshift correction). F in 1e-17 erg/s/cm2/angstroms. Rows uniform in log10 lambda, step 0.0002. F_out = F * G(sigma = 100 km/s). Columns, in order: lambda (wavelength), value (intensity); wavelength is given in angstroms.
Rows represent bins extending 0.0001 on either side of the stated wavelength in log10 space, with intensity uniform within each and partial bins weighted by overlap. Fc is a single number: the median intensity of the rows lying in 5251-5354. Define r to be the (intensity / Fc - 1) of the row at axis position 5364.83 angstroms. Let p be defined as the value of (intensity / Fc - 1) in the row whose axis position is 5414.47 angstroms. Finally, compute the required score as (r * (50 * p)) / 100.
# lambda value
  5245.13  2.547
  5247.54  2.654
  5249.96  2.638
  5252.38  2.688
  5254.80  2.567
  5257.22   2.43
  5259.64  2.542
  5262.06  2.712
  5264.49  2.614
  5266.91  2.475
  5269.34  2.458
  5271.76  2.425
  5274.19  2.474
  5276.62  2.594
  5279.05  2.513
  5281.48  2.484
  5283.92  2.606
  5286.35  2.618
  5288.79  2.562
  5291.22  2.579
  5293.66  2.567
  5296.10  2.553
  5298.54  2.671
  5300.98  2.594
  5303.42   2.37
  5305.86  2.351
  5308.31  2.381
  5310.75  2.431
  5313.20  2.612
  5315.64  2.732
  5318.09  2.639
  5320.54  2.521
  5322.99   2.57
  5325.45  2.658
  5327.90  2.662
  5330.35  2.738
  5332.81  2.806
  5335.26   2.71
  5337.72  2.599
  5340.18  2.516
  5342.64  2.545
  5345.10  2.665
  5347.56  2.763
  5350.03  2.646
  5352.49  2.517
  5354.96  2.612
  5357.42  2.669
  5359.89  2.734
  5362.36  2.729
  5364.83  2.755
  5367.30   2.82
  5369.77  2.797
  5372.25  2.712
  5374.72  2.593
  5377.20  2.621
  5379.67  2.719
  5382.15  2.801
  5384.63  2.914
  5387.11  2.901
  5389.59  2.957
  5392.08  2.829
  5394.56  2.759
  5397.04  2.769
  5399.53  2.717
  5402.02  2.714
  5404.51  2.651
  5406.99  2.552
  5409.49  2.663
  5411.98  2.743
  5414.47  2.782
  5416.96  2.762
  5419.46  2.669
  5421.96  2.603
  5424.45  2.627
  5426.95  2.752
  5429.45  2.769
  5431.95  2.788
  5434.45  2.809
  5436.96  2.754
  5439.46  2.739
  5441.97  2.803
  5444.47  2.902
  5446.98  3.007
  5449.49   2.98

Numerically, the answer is 0.003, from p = 0.081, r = 0.07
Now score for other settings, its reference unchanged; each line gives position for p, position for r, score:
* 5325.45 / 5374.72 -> 0.000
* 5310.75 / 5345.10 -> -0.001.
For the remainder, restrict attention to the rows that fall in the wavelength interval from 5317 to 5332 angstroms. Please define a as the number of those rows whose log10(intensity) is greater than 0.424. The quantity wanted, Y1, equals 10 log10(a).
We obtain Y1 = 5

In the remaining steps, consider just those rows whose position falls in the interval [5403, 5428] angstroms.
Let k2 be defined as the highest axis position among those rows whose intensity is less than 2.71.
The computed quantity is 5424.45 angstroms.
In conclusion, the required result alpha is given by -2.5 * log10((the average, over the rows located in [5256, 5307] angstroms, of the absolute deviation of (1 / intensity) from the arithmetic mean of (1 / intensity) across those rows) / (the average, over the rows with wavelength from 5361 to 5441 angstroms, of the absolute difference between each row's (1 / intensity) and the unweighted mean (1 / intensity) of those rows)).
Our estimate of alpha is -0.3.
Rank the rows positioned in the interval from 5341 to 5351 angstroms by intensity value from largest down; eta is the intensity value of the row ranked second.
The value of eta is 2.665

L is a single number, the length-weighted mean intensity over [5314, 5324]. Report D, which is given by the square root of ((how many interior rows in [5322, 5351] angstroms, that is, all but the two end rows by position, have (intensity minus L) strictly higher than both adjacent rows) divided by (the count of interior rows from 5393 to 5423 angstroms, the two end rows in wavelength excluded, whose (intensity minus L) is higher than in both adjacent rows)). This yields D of 1.0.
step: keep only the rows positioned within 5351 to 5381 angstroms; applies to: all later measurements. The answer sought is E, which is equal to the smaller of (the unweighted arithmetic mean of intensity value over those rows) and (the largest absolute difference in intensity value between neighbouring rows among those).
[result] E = 0.119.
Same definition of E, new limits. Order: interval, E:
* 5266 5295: 0.122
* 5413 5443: 0.125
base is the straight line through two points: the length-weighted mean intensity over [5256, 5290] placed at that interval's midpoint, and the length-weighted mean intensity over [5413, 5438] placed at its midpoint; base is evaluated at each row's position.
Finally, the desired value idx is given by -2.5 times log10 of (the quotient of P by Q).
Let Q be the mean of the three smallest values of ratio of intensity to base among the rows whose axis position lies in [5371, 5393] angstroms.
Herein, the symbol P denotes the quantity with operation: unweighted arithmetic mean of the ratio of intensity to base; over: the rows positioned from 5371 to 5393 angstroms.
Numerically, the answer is -0.053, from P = 1.04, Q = 0.991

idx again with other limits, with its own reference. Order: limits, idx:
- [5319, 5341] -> -0.043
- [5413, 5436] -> -0.038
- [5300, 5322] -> -0.063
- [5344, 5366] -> -0.034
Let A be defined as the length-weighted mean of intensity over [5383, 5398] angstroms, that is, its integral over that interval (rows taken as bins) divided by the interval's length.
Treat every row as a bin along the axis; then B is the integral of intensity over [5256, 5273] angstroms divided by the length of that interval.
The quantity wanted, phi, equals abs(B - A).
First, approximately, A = 2.86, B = 2.52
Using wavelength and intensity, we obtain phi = 0.33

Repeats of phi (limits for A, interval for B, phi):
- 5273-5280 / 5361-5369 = 0.24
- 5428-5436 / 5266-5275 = 0.33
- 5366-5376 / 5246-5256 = 0.10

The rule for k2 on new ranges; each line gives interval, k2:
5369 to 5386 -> 5377.20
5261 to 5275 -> 5274.19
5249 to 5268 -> 5266.91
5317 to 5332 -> 5327.90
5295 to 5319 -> 5318.09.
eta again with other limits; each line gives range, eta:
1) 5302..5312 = 2.381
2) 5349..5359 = 2.646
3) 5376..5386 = 2.801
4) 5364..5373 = 2.797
